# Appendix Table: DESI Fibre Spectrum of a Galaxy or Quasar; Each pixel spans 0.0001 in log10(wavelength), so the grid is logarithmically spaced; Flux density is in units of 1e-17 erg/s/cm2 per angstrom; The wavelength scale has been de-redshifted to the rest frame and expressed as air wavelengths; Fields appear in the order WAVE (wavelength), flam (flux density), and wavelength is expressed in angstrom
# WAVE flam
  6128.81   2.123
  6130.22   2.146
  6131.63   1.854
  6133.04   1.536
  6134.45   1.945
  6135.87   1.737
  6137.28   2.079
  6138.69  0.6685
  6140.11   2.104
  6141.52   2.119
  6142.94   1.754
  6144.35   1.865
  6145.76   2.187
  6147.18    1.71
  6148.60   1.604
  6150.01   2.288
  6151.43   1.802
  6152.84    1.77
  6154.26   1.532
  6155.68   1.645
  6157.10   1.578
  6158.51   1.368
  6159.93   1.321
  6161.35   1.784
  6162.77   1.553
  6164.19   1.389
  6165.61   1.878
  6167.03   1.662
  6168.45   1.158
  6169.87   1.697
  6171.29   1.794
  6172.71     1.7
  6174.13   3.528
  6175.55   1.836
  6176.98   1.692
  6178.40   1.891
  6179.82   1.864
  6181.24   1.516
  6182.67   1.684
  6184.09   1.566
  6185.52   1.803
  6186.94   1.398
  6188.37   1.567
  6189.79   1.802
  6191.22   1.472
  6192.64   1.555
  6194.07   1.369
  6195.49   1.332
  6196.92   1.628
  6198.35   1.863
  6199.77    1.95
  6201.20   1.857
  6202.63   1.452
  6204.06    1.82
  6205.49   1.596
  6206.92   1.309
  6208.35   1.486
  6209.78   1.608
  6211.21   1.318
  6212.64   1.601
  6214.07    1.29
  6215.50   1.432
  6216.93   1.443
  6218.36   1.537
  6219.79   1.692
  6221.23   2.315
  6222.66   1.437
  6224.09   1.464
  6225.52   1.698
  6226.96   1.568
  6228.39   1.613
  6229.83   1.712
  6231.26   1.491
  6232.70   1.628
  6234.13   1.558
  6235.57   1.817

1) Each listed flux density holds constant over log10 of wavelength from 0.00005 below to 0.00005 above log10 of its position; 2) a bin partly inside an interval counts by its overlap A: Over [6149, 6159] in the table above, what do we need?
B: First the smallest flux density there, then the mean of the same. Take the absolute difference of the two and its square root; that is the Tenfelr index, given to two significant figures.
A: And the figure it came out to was 0.59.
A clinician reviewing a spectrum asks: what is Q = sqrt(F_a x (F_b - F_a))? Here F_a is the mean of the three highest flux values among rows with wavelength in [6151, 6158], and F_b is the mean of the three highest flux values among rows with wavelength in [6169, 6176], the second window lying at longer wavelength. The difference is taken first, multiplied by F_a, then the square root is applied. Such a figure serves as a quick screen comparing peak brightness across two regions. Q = 1.06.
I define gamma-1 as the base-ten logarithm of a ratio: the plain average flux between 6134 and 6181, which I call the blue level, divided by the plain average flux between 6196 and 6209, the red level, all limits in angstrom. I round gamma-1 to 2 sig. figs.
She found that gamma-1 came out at 0.028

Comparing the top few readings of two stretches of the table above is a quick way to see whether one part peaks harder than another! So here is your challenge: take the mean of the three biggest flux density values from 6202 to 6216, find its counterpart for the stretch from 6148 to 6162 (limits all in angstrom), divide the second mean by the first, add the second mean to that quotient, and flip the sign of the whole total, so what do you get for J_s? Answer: -3.1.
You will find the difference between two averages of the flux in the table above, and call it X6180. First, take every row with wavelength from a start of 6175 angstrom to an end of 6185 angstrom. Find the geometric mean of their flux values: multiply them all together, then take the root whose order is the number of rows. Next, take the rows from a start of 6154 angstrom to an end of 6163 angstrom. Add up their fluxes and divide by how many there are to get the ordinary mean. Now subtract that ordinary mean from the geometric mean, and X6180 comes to 0.18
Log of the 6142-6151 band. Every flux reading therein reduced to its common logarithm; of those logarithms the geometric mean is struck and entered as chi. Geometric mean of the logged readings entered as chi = 0.27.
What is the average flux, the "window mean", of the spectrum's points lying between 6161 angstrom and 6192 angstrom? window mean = 1.74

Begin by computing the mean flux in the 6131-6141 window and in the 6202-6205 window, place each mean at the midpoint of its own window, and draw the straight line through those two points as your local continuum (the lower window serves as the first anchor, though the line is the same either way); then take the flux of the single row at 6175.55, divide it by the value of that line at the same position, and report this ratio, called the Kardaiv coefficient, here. 1.10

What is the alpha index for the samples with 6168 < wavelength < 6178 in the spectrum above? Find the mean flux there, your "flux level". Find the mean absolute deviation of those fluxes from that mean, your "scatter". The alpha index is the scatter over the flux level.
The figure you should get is 0.24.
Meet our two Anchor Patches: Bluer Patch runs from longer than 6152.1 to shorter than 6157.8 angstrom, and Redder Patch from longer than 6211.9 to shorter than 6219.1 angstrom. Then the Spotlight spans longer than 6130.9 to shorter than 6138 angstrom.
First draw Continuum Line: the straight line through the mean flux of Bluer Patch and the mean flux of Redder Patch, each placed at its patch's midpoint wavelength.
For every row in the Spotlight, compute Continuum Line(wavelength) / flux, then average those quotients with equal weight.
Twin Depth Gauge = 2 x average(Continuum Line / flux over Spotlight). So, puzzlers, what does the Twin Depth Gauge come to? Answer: 1.87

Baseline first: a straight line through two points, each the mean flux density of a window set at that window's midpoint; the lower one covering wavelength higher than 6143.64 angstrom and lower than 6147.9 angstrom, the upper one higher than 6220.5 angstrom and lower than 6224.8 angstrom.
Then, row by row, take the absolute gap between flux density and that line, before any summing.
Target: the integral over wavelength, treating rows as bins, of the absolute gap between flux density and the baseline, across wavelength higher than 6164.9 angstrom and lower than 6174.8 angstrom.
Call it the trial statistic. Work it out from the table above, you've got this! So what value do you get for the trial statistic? 4.2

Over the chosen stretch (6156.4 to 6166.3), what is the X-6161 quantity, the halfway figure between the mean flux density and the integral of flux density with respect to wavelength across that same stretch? 8.5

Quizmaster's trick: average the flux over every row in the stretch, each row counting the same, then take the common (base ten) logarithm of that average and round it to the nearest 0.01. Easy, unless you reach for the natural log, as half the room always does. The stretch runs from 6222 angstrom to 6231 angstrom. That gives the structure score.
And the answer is 0.20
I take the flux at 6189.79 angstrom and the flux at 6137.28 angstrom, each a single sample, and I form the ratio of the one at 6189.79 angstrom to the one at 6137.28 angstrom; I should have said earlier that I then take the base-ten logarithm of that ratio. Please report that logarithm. -0.062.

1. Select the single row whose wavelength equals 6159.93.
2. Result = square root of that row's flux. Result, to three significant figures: 1.15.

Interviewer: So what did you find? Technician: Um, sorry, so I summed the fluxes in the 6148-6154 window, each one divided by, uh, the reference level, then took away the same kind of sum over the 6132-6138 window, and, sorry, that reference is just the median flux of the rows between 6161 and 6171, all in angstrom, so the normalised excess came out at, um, 0.10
